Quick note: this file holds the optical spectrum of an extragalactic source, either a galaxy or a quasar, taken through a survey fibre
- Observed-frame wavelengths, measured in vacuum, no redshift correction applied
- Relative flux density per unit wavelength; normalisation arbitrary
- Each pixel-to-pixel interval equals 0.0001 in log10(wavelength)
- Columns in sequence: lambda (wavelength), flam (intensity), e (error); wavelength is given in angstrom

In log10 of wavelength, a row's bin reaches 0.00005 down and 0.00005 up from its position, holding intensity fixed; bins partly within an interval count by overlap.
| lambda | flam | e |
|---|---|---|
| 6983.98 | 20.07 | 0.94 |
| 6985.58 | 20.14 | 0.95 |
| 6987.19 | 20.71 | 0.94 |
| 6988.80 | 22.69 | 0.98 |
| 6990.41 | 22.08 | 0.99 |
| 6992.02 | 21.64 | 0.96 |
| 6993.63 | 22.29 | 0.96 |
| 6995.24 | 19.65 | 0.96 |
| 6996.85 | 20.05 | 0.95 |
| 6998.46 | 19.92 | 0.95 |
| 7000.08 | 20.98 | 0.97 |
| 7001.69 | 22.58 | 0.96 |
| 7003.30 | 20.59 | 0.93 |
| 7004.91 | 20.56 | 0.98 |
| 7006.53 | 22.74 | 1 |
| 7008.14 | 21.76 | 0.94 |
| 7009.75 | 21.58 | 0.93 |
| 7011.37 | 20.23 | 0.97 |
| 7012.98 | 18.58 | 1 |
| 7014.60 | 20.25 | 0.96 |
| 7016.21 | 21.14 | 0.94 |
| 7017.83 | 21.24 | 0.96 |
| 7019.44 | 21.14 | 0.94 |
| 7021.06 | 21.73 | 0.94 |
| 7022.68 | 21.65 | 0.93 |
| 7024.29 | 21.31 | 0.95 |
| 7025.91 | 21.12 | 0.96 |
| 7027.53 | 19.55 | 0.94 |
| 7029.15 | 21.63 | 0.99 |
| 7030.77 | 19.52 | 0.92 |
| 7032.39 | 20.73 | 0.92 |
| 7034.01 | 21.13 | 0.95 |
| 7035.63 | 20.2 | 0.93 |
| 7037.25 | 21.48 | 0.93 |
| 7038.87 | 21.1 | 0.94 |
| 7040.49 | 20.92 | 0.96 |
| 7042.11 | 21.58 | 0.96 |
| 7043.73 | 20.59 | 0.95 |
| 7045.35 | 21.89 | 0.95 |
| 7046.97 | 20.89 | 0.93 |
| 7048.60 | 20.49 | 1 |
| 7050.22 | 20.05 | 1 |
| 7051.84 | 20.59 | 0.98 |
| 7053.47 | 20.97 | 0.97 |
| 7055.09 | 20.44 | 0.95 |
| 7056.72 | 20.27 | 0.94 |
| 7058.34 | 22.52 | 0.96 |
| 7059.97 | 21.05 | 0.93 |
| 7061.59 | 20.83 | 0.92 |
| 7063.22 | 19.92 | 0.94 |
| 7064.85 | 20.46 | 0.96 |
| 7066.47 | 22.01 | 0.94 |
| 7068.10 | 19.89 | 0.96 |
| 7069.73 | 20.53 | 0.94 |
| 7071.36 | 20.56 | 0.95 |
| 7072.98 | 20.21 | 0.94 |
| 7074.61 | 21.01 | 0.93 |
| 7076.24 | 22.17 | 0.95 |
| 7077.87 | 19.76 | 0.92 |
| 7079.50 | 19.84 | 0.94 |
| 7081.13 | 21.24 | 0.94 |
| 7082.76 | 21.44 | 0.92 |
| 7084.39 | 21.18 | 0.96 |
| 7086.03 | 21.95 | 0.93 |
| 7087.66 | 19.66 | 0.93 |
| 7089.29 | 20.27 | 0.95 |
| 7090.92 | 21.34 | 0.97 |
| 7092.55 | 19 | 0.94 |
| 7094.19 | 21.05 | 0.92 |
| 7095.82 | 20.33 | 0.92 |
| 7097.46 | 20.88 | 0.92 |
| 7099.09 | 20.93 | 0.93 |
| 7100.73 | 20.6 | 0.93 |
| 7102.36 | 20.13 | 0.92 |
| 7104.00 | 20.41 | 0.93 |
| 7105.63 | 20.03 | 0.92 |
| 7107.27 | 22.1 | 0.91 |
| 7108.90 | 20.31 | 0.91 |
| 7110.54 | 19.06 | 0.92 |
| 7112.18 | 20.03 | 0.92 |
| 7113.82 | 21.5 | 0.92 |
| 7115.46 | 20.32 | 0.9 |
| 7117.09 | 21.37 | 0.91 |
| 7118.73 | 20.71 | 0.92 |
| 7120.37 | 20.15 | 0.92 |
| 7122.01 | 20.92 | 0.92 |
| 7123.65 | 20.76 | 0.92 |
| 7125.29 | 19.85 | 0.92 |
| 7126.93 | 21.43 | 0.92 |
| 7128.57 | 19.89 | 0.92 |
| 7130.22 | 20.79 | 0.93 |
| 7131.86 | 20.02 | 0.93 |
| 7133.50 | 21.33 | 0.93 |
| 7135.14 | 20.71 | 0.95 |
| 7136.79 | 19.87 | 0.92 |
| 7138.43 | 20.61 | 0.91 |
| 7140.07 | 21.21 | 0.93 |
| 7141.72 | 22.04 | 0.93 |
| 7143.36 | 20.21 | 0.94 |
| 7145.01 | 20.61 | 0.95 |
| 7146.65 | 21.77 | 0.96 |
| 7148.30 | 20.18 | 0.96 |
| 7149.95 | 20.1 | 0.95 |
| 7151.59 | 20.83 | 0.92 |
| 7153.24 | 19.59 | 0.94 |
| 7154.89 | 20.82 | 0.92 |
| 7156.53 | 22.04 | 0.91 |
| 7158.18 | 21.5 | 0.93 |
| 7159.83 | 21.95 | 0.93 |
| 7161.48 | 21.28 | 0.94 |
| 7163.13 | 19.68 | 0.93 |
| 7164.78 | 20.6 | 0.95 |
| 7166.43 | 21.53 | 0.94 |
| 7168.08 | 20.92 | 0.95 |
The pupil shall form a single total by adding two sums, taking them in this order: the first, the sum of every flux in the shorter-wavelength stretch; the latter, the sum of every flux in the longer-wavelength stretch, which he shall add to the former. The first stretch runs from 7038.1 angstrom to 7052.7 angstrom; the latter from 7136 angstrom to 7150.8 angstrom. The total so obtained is 375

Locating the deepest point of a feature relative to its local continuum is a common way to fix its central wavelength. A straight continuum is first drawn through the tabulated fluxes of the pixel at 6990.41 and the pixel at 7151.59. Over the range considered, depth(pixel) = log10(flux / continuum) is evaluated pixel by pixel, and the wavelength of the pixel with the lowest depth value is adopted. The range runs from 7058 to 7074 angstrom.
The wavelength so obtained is 7063.22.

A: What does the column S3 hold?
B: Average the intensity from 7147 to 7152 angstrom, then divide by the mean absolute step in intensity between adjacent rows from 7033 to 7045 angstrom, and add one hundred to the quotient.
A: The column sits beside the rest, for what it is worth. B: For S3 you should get 128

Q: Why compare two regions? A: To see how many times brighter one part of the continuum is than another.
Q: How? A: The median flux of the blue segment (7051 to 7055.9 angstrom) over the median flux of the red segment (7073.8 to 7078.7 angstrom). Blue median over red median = 0.98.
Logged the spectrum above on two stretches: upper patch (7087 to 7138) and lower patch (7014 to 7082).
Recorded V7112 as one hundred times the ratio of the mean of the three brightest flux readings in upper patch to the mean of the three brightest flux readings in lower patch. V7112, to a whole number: 97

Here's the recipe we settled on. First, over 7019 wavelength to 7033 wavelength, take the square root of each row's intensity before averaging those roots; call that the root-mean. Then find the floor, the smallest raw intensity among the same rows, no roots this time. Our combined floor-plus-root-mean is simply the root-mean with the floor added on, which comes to 24.1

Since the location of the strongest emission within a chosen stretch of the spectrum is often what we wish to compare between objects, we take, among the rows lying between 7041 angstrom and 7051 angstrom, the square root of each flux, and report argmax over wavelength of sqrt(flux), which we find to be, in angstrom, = 7045.35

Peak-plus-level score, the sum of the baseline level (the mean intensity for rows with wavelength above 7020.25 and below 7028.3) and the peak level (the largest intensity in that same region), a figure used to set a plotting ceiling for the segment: 42.80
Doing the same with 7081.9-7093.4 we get 42.64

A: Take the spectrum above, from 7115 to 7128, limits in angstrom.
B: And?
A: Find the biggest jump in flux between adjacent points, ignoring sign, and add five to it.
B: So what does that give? 6.6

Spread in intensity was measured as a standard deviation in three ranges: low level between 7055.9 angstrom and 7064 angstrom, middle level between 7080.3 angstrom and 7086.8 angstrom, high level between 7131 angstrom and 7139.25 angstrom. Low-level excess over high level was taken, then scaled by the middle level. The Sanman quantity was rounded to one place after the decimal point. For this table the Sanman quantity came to 1.2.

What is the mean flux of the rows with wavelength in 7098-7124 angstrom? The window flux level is 20.6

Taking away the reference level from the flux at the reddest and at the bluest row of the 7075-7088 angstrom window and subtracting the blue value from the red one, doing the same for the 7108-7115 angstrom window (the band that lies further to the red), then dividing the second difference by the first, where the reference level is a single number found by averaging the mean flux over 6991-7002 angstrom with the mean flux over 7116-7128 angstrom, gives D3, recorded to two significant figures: -0.47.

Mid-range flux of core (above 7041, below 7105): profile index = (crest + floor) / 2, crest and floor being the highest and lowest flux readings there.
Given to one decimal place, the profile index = 20.8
